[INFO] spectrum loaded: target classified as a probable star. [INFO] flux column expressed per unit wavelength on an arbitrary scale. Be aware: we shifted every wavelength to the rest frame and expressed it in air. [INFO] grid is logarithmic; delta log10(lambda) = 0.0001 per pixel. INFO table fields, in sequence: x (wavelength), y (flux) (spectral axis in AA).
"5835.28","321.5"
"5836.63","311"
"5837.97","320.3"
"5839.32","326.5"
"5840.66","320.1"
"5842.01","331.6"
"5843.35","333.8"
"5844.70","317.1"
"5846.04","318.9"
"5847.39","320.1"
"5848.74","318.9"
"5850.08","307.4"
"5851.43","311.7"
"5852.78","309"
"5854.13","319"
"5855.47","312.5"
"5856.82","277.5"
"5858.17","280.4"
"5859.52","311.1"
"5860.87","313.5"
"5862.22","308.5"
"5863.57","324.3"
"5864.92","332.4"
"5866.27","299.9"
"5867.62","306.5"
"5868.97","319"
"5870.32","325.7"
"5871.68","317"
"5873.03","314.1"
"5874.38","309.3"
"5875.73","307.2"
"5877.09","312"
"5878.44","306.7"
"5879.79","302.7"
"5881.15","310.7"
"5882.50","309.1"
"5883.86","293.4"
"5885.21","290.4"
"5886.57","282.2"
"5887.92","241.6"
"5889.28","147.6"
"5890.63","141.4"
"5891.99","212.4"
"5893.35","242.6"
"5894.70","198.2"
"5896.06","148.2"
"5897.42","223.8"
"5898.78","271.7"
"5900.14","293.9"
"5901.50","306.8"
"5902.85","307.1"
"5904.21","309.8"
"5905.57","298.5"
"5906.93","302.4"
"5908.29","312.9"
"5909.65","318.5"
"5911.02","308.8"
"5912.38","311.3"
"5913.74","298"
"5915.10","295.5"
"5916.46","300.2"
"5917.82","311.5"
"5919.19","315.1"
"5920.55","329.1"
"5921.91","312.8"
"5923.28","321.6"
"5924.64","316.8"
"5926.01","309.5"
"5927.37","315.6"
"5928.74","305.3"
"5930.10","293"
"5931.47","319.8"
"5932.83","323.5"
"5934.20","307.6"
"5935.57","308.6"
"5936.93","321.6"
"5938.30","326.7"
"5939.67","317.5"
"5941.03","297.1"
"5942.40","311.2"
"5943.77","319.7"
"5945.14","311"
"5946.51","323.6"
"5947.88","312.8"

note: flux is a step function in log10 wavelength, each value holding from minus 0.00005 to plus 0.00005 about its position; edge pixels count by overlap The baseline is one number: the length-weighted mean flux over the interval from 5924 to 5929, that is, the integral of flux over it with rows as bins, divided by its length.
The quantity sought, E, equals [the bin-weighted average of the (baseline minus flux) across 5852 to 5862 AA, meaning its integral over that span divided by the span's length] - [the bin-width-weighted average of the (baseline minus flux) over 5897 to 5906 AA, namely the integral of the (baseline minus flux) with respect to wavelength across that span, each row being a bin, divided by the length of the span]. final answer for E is -15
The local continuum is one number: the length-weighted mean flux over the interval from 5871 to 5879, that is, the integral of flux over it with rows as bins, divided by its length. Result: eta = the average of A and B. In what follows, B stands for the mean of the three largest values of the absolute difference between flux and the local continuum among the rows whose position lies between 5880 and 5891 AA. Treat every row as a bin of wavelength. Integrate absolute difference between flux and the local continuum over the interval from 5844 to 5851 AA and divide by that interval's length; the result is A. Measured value 70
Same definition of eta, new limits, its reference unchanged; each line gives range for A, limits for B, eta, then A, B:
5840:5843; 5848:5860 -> 20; 16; 24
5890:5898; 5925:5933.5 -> 65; 117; 13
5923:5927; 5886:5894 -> 75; 5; 144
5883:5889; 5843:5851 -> 27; 42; 13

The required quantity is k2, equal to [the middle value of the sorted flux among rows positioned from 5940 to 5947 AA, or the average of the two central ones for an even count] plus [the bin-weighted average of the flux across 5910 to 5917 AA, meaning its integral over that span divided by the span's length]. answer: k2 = 615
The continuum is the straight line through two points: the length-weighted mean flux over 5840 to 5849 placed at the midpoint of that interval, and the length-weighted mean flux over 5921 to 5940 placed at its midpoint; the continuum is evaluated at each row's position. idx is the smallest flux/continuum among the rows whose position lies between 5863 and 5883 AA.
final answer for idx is 0.93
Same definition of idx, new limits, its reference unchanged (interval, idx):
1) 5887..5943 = 0.44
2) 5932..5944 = 0.95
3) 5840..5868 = 0.86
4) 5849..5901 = 0.44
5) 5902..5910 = 0.94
